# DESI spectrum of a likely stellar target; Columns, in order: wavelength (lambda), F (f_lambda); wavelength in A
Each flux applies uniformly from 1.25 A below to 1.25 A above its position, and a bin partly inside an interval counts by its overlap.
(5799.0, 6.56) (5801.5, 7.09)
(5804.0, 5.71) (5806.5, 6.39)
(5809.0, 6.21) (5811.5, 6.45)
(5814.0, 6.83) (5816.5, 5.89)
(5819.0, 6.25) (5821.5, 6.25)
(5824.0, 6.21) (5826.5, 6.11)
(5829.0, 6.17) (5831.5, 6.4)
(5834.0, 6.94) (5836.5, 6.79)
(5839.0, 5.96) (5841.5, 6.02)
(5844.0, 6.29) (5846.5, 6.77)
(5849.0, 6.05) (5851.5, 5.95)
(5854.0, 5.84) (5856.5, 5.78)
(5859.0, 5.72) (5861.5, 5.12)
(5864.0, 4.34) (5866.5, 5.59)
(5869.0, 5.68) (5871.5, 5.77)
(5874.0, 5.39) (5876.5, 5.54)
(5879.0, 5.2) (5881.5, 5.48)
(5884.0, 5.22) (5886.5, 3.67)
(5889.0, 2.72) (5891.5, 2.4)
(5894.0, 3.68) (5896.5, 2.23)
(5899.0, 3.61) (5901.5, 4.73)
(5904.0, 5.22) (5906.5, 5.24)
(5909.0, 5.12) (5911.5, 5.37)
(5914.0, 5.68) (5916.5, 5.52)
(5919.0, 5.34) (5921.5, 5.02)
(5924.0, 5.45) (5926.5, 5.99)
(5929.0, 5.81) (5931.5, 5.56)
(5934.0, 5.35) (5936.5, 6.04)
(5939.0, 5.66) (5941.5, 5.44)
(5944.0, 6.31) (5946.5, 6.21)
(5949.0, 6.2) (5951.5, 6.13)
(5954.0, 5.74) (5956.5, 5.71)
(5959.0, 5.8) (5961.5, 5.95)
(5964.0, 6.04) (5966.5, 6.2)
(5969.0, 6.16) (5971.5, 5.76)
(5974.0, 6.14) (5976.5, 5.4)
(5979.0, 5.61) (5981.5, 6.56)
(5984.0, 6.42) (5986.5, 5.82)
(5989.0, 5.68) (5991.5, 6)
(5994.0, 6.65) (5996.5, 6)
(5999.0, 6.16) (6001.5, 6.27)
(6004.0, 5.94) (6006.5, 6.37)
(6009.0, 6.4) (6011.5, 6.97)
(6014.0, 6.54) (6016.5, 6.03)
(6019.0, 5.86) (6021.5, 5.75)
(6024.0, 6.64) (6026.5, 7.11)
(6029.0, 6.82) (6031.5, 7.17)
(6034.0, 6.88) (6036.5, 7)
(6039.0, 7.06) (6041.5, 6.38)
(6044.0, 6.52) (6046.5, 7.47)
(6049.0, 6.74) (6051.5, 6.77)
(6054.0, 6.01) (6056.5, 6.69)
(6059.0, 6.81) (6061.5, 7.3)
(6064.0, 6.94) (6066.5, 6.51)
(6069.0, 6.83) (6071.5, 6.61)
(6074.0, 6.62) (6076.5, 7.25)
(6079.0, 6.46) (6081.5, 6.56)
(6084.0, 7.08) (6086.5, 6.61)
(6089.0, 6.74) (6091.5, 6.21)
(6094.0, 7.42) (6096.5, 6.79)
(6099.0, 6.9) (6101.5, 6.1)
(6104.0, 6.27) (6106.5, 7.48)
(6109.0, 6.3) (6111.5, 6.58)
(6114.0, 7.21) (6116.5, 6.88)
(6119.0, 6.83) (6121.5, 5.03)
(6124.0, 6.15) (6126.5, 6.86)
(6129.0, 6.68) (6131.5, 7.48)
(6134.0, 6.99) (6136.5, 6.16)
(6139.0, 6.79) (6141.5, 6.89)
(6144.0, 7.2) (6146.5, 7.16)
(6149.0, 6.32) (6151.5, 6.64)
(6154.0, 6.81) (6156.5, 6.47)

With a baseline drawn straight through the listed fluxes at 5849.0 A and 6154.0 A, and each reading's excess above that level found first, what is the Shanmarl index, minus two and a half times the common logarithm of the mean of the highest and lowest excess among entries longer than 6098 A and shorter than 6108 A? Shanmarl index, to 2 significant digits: 2.5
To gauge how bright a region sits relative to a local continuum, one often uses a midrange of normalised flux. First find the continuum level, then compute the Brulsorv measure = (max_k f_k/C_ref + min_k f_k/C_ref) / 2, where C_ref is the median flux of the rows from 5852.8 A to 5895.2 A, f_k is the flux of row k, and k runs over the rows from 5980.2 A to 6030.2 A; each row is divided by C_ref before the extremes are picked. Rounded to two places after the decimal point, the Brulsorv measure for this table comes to 1.19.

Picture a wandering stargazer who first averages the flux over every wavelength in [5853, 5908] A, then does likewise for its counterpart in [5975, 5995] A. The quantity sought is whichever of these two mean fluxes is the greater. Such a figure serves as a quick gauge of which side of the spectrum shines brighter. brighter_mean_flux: 6.0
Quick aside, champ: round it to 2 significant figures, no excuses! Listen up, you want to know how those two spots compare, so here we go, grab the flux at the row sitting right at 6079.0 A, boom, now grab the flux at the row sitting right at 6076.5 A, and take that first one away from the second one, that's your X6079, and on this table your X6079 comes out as 0.79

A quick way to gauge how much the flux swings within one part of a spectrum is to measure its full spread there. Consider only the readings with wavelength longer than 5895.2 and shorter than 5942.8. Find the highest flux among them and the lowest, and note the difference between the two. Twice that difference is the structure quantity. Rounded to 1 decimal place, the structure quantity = 7.6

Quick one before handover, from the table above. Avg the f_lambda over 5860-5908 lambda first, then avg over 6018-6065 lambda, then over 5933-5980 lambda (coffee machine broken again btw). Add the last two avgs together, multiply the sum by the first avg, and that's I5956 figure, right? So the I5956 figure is 58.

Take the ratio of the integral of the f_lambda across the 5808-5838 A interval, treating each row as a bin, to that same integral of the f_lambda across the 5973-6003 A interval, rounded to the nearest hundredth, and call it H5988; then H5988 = 1.05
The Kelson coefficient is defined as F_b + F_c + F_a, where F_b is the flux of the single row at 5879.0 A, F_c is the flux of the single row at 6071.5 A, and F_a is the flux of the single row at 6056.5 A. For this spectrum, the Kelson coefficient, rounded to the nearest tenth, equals 18.5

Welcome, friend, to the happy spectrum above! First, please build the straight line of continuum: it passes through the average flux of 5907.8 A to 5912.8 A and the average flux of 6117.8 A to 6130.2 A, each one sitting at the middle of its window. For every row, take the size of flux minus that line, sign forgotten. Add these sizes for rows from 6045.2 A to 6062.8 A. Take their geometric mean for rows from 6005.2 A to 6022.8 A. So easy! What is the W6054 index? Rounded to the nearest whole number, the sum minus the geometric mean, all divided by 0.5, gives 11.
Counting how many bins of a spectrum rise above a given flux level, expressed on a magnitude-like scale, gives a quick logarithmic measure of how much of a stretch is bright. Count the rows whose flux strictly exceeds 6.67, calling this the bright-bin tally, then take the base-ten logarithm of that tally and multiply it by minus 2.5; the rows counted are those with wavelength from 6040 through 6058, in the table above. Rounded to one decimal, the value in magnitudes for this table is -1.5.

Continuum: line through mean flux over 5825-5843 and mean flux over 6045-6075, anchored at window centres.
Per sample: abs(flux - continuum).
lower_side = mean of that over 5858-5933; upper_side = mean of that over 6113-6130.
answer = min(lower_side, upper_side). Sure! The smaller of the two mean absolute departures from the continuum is 0.47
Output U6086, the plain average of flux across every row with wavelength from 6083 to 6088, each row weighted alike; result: 6.8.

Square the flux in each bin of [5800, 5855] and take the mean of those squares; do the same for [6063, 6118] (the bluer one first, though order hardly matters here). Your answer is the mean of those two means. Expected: 42.7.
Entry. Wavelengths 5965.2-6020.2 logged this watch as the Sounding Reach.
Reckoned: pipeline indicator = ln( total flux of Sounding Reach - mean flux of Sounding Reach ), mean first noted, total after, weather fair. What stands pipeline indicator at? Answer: 4.86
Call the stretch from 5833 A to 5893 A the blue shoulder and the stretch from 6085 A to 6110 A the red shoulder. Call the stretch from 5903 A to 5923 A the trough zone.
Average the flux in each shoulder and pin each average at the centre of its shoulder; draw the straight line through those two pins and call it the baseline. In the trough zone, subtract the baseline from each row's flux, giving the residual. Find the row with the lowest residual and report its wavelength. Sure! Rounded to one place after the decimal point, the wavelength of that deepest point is 5921.5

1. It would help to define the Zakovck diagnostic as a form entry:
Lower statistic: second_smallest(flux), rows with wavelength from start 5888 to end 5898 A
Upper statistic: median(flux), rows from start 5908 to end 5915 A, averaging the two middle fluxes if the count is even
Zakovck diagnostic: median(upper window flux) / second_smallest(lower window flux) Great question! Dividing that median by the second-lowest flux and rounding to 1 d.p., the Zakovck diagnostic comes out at 2.2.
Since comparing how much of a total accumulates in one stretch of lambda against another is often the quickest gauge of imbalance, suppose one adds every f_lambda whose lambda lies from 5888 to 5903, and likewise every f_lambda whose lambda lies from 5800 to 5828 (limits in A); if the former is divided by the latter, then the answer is 0.3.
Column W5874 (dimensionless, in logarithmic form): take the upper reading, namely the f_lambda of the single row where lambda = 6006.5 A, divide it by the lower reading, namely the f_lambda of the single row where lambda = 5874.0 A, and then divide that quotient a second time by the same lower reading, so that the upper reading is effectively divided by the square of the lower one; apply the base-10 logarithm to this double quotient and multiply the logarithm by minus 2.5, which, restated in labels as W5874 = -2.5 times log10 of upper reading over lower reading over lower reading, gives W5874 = 1.6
